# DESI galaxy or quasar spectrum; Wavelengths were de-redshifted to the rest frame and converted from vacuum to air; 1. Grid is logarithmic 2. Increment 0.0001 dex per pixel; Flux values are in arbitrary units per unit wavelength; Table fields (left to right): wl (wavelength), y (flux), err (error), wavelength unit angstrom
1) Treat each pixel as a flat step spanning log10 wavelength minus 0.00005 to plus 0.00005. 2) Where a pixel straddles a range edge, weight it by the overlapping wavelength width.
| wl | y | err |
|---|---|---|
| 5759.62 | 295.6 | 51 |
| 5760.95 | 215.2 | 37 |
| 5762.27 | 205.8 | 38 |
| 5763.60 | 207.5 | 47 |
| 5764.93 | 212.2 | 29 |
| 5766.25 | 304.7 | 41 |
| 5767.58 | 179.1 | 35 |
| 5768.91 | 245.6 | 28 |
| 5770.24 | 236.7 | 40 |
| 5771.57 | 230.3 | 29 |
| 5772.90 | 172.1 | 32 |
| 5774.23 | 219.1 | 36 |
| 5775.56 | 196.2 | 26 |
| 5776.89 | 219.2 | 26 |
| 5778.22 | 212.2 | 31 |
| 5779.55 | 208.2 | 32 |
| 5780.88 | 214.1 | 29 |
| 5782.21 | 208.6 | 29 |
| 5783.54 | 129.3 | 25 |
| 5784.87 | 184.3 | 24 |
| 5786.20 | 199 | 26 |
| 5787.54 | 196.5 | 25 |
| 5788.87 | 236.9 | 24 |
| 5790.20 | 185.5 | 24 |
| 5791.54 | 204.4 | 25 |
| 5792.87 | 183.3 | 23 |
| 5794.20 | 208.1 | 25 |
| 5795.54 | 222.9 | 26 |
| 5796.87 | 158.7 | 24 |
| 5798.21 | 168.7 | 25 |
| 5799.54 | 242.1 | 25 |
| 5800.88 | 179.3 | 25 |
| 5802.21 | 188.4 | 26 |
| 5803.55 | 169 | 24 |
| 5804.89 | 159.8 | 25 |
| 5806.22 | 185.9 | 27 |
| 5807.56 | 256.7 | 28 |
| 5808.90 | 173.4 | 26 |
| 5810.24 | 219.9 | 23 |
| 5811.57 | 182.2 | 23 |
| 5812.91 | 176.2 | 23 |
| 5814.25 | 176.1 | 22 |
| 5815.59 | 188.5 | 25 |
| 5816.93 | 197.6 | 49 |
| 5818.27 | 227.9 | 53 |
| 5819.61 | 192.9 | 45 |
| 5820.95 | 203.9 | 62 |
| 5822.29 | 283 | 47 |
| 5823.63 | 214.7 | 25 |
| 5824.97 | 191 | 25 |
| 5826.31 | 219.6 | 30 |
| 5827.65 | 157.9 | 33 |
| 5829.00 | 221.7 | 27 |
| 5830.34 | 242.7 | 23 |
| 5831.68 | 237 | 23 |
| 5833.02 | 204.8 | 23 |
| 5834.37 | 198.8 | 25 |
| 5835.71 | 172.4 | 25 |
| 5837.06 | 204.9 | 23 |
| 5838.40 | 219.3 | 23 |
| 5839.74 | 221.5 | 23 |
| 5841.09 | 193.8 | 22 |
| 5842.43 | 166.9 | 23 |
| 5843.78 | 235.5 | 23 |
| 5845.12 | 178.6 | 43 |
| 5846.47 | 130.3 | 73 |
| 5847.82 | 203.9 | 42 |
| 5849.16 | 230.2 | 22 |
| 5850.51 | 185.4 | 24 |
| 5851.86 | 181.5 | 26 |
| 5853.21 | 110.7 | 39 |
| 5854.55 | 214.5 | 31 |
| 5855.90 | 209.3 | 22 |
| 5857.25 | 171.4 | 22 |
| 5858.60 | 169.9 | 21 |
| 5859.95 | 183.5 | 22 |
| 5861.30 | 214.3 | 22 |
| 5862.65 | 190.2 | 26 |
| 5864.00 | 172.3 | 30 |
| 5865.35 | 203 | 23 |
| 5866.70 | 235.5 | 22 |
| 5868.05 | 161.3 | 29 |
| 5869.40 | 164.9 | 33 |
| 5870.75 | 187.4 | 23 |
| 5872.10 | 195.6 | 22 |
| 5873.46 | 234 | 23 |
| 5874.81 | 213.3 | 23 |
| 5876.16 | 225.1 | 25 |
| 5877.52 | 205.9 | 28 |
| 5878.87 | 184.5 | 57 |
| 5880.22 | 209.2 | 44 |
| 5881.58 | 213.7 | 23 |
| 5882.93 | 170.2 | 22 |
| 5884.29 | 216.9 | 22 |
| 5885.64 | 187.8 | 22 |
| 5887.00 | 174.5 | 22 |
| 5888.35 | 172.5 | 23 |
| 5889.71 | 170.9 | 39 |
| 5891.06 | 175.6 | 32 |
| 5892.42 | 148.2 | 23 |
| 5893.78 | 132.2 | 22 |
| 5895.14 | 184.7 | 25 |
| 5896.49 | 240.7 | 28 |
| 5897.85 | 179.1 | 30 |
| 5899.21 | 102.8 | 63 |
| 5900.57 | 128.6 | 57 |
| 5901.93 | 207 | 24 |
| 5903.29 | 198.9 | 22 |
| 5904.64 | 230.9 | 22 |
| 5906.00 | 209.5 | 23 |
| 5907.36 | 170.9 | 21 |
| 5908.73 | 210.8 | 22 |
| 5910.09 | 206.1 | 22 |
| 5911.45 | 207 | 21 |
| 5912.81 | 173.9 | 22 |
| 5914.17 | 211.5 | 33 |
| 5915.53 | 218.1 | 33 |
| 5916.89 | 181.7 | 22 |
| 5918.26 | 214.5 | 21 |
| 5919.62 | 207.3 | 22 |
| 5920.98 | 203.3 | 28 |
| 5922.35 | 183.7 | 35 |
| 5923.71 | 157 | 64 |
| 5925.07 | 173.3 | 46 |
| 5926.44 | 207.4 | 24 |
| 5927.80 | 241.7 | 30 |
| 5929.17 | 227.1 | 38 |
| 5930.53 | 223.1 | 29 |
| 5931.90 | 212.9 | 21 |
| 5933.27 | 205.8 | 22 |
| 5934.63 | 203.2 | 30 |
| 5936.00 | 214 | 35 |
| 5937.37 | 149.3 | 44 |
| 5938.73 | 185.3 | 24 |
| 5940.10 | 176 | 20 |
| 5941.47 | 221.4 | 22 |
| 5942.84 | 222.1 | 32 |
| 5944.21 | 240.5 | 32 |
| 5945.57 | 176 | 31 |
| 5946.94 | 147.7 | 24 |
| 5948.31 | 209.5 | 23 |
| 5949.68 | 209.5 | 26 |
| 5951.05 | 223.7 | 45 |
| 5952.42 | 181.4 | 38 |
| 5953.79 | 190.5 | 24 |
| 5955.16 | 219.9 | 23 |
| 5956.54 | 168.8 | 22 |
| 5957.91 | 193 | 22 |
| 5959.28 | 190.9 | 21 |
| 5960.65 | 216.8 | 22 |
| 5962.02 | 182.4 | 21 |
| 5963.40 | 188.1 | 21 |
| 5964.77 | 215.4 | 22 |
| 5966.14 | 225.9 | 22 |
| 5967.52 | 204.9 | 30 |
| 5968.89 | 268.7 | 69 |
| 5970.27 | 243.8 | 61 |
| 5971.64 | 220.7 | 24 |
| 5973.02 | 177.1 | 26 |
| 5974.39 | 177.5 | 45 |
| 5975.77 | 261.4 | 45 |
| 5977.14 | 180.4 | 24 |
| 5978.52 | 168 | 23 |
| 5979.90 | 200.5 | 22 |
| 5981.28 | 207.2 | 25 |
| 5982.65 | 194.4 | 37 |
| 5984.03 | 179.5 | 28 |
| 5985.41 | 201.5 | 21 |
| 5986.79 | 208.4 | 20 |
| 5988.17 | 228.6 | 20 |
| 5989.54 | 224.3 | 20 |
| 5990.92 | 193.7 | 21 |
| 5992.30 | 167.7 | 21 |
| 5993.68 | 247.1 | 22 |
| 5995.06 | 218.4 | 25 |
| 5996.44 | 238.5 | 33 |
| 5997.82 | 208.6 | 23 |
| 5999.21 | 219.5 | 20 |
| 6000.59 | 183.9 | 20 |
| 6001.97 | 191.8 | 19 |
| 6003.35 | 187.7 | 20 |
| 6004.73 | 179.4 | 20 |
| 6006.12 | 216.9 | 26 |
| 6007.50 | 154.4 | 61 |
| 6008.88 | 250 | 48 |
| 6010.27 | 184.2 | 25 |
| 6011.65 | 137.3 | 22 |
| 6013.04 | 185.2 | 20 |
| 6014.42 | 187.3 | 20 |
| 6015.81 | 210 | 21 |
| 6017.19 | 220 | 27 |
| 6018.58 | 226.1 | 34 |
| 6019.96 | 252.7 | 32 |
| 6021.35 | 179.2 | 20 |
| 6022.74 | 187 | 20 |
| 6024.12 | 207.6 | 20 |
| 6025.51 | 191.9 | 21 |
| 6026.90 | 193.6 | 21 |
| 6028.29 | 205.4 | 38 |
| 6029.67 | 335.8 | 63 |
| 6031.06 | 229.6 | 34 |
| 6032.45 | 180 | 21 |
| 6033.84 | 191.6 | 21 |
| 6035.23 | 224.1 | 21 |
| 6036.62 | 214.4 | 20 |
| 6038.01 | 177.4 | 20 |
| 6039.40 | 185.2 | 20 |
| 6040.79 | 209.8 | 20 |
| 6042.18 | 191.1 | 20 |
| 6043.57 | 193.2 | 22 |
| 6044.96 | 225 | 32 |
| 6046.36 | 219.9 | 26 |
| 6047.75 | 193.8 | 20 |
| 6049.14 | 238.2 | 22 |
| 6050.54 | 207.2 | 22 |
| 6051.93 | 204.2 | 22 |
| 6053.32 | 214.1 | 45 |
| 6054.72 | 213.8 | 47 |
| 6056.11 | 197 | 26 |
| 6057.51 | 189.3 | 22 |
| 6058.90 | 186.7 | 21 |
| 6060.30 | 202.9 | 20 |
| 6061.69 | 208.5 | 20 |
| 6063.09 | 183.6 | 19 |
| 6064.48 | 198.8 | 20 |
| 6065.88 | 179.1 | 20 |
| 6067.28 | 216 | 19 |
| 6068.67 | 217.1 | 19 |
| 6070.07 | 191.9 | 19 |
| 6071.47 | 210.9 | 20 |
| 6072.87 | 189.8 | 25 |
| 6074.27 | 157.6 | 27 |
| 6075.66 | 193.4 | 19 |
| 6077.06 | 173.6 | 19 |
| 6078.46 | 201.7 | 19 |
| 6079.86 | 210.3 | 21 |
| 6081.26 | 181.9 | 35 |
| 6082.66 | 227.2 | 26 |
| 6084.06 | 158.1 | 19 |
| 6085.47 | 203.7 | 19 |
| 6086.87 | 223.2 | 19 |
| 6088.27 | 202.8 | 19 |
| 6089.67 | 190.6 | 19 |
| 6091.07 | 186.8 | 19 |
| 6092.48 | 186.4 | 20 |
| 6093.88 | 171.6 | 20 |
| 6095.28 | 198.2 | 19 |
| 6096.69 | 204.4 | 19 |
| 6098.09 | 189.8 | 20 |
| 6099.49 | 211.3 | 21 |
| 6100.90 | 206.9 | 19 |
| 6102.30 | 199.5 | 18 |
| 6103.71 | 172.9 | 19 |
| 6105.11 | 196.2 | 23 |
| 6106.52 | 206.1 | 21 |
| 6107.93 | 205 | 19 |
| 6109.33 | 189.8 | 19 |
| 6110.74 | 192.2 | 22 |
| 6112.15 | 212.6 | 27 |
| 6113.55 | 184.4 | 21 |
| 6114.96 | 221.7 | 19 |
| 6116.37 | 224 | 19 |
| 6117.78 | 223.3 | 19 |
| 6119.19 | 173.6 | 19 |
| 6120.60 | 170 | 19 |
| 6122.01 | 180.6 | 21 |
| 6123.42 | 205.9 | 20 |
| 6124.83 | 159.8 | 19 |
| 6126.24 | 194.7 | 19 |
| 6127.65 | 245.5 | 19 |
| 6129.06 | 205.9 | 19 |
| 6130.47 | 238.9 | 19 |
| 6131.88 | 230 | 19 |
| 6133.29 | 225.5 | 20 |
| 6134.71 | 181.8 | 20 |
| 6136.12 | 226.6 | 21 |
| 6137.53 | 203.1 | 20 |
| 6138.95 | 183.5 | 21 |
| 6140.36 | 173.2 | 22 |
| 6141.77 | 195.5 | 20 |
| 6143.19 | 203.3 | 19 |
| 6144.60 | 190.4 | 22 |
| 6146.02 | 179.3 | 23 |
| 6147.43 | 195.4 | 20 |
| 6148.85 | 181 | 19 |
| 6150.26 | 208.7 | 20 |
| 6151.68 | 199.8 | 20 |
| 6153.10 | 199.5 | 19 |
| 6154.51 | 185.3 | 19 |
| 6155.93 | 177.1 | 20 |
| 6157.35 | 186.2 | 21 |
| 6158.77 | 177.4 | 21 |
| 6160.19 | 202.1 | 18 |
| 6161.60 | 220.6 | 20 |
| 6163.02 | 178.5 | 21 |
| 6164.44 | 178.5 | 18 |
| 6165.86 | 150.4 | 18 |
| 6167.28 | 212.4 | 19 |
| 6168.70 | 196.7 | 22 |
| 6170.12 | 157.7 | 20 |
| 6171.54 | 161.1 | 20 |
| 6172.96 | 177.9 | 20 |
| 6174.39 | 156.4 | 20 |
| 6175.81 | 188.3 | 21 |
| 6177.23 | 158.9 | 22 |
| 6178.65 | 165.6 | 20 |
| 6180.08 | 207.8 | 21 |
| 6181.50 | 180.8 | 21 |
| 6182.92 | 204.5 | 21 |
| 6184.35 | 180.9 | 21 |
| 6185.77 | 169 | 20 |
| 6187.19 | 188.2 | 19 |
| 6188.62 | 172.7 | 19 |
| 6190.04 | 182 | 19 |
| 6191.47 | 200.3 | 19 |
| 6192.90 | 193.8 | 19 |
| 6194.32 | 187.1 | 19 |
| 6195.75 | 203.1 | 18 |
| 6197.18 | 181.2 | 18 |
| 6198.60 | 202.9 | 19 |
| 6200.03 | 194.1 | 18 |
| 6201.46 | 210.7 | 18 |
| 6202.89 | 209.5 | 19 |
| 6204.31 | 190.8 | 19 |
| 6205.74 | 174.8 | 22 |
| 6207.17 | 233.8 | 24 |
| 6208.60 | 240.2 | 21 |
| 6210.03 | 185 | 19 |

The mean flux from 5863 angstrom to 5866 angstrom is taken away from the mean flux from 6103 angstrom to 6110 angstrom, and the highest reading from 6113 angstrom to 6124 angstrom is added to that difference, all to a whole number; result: 230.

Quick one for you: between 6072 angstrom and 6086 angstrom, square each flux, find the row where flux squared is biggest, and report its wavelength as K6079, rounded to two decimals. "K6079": 6082.66 angstrom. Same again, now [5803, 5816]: 5807.56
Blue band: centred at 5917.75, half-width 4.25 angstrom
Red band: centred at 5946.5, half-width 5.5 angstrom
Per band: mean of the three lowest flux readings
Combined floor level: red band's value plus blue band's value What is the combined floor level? 375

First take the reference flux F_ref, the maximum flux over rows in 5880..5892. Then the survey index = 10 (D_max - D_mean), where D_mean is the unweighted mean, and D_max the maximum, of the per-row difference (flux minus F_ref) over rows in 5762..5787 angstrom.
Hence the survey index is 950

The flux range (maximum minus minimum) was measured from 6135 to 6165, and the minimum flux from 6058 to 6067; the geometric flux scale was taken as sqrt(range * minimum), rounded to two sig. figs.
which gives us 98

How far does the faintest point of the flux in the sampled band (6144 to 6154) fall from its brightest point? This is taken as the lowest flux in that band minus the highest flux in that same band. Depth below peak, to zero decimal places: -29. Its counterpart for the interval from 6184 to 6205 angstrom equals -42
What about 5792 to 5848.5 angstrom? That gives -153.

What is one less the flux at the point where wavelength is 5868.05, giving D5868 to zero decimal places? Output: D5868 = -160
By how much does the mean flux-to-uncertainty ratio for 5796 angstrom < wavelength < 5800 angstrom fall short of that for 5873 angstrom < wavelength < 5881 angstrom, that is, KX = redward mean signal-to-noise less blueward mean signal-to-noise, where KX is -0.4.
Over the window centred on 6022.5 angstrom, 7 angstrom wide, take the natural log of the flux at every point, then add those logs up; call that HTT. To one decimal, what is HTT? 26.5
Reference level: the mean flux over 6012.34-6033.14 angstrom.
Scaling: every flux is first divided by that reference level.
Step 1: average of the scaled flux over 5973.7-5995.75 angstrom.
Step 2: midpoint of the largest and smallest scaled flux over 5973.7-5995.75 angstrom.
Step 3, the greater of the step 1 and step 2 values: 1.01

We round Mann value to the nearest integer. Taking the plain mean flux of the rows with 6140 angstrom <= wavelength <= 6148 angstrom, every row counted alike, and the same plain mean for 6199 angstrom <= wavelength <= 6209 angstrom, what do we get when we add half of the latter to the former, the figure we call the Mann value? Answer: 293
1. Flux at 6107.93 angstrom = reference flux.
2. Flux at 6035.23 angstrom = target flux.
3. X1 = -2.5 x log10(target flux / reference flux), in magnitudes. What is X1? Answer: -0.097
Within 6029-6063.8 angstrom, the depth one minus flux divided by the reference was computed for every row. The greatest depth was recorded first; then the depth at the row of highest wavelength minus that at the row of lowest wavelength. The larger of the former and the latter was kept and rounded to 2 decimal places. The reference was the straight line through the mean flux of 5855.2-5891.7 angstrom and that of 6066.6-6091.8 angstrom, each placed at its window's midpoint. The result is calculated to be 0.78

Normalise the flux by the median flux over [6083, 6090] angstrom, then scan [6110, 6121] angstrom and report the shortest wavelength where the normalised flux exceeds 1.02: 6112.15 angstrom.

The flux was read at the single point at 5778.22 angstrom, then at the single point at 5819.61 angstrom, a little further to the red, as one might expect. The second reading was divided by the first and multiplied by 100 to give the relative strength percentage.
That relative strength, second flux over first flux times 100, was 91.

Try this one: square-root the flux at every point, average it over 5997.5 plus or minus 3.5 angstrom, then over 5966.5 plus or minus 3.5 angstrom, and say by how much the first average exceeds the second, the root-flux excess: -0.22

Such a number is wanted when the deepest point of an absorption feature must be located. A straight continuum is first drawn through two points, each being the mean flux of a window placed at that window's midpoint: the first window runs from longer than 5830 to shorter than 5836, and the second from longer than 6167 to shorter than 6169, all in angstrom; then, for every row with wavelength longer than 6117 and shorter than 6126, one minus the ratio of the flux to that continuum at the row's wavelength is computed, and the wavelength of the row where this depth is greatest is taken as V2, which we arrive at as 6124.83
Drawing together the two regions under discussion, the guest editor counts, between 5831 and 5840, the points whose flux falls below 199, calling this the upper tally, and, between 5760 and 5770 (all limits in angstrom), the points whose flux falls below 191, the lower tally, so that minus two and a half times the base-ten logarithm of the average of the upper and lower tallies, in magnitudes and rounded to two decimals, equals -0.44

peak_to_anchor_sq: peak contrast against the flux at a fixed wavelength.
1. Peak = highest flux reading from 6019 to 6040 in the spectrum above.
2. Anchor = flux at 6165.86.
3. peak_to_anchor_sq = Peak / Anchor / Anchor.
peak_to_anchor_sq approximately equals 0.0148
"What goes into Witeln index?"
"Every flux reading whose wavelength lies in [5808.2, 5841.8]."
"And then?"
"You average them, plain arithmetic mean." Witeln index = 205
